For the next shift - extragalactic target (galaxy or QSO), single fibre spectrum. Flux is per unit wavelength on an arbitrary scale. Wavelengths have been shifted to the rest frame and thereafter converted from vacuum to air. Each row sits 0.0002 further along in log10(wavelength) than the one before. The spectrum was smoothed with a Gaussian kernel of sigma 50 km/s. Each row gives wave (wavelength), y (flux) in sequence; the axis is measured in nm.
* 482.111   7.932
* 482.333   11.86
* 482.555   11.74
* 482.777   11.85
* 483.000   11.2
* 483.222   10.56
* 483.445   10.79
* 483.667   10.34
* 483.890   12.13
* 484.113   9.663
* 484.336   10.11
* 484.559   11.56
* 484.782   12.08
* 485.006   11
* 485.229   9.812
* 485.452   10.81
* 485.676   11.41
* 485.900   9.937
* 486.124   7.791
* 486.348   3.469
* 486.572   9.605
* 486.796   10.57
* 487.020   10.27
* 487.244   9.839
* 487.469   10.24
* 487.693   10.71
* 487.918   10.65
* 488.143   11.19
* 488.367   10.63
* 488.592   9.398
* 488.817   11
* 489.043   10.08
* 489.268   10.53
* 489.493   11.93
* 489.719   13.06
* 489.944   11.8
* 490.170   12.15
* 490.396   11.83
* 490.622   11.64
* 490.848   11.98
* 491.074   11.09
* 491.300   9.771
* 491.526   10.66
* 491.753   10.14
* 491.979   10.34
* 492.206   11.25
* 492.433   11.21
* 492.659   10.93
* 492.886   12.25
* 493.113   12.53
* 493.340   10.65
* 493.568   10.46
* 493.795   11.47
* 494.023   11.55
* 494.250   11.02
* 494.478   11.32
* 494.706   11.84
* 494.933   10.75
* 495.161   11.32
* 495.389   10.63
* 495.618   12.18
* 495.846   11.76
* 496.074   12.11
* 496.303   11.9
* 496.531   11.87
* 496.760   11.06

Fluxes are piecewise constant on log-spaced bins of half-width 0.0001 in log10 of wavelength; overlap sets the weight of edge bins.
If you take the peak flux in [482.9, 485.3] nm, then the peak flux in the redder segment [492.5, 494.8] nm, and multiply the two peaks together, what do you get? 152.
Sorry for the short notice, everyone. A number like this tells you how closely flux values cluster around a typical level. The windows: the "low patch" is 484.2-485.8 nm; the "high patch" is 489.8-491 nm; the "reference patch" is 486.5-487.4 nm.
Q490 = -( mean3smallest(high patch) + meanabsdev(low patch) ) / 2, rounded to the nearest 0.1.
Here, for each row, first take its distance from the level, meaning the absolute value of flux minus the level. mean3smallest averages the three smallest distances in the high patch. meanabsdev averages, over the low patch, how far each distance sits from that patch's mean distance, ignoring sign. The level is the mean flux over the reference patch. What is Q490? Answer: -1.1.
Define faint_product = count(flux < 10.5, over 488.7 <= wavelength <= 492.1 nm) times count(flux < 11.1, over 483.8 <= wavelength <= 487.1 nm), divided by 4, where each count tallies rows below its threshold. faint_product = 11.0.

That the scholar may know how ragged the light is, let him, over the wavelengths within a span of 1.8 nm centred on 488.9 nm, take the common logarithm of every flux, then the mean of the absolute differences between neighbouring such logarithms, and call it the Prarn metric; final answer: 0.042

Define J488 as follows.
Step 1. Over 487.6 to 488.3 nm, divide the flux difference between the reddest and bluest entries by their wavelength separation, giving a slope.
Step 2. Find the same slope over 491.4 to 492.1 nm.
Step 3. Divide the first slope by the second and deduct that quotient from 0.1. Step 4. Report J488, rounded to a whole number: 2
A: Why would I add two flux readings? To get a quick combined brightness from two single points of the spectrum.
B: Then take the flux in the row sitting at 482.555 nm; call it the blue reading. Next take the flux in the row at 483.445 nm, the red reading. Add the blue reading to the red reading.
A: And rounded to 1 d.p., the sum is 22.5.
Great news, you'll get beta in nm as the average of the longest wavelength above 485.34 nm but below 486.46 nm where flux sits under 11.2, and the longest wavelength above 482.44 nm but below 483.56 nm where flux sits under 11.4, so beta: 484.90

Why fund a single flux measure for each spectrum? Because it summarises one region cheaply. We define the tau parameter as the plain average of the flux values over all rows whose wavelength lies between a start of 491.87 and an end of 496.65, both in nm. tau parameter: 11.4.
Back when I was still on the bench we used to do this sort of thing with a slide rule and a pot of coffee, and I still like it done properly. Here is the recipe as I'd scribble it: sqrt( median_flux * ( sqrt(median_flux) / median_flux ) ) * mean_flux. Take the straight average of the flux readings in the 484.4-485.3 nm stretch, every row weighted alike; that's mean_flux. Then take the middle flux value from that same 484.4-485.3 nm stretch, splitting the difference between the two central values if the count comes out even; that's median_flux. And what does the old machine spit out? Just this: 20.4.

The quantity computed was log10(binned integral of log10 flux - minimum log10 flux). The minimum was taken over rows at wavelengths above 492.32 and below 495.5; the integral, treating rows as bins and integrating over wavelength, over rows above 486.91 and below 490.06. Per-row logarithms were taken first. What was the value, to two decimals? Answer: 0.35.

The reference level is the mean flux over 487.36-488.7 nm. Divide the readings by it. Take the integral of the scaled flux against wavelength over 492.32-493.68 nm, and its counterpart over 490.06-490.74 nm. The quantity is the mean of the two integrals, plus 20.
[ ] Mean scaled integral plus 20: 21.1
